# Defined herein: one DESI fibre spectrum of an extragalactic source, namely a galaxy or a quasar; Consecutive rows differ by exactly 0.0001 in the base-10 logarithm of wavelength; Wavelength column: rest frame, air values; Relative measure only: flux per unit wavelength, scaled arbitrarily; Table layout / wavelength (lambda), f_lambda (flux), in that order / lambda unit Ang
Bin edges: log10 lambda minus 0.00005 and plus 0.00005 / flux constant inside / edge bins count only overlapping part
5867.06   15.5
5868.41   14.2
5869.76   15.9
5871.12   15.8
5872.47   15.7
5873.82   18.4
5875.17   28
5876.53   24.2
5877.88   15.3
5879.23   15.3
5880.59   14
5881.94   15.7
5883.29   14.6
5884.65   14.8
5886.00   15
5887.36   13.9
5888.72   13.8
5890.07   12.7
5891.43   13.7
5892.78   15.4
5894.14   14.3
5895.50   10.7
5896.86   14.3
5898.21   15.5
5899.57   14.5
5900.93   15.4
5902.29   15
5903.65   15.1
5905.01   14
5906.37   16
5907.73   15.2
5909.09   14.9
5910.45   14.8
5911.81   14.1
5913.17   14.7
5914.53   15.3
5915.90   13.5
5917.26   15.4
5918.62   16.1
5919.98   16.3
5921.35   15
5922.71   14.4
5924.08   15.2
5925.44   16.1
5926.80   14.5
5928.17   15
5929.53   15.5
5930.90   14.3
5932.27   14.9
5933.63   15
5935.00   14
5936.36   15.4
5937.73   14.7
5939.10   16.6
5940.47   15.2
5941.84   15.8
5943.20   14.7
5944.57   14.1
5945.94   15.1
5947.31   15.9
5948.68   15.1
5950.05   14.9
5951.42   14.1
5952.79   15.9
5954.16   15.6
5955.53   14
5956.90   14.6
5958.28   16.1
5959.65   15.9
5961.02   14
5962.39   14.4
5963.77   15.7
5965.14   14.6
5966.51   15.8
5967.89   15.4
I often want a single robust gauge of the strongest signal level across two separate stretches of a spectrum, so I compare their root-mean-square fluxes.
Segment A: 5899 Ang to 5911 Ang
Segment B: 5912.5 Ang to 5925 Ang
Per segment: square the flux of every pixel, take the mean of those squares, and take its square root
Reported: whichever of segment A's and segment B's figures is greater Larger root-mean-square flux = 15.1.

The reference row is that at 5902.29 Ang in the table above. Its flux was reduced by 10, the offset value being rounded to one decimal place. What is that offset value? 5.0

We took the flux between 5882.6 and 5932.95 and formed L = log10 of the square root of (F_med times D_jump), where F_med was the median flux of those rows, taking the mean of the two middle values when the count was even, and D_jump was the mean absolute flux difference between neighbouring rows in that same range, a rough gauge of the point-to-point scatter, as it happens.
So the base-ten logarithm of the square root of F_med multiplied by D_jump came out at 0.587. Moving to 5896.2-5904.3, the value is 0.517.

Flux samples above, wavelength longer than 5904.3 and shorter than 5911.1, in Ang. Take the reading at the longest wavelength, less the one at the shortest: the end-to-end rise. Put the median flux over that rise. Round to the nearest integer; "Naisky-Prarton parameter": 19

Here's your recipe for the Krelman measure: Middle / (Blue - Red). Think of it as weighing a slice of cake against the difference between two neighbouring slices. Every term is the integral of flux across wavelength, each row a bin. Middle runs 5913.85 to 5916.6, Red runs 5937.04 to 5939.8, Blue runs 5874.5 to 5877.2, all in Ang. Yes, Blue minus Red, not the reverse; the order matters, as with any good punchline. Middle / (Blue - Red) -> 1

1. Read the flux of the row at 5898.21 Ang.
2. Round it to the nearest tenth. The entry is 15.5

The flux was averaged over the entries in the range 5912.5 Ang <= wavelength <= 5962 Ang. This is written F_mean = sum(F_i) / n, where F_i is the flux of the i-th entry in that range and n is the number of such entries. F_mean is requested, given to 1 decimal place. 15.1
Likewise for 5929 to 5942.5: 15.1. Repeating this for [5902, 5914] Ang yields 14.9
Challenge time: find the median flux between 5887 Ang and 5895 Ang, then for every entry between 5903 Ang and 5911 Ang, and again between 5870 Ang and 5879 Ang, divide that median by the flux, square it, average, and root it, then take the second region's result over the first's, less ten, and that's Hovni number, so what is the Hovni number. -9.17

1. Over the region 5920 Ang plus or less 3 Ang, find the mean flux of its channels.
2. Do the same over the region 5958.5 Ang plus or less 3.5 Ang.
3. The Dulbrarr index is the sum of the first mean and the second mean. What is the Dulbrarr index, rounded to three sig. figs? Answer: 30.4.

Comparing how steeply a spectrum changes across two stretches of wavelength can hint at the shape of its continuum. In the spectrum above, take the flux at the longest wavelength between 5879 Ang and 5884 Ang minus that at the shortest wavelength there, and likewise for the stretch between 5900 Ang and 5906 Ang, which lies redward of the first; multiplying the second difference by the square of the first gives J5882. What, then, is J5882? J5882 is -0.69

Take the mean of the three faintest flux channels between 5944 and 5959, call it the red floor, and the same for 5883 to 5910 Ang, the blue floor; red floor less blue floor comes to 1.7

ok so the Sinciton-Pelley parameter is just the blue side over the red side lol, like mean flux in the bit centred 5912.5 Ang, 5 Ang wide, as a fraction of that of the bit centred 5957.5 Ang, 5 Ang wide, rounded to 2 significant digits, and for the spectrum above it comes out 0.97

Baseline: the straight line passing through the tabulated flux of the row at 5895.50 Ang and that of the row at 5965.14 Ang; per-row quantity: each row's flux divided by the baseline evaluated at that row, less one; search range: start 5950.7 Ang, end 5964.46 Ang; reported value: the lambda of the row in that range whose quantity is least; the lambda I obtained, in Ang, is 5961.02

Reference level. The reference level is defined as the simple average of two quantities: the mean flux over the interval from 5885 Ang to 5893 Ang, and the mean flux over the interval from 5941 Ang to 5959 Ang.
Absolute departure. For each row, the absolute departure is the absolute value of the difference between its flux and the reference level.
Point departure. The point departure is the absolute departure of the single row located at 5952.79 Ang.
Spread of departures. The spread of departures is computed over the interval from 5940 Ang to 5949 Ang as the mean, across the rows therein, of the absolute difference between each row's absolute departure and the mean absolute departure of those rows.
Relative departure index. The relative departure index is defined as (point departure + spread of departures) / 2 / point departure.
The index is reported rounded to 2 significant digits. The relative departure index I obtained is 0.63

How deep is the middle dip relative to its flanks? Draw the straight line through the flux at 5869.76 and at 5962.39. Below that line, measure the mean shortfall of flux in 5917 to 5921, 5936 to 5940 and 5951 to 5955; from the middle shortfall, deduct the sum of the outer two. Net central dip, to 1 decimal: 0.7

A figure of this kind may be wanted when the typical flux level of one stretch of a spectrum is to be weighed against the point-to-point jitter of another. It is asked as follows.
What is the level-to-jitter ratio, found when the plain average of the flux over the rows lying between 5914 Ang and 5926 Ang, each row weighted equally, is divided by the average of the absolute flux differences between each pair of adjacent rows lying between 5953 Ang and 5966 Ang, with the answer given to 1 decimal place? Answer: 14.2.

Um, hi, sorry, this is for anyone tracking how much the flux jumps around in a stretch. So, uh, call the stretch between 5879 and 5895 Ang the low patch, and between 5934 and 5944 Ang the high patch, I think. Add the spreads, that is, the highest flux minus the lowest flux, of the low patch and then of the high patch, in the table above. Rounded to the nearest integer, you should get 6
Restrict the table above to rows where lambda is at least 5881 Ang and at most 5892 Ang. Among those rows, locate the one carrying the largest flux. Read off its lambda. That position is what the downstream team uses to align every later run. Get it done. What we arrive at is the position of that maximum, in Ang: 5881.94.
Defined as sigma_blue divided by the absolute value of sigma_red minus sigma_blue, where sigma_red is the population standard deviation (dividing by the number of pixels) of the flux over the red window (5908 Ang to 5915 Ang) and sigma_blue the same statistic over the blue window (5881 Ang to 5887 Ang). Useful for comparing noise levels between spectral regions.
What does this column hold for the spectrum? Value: 15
